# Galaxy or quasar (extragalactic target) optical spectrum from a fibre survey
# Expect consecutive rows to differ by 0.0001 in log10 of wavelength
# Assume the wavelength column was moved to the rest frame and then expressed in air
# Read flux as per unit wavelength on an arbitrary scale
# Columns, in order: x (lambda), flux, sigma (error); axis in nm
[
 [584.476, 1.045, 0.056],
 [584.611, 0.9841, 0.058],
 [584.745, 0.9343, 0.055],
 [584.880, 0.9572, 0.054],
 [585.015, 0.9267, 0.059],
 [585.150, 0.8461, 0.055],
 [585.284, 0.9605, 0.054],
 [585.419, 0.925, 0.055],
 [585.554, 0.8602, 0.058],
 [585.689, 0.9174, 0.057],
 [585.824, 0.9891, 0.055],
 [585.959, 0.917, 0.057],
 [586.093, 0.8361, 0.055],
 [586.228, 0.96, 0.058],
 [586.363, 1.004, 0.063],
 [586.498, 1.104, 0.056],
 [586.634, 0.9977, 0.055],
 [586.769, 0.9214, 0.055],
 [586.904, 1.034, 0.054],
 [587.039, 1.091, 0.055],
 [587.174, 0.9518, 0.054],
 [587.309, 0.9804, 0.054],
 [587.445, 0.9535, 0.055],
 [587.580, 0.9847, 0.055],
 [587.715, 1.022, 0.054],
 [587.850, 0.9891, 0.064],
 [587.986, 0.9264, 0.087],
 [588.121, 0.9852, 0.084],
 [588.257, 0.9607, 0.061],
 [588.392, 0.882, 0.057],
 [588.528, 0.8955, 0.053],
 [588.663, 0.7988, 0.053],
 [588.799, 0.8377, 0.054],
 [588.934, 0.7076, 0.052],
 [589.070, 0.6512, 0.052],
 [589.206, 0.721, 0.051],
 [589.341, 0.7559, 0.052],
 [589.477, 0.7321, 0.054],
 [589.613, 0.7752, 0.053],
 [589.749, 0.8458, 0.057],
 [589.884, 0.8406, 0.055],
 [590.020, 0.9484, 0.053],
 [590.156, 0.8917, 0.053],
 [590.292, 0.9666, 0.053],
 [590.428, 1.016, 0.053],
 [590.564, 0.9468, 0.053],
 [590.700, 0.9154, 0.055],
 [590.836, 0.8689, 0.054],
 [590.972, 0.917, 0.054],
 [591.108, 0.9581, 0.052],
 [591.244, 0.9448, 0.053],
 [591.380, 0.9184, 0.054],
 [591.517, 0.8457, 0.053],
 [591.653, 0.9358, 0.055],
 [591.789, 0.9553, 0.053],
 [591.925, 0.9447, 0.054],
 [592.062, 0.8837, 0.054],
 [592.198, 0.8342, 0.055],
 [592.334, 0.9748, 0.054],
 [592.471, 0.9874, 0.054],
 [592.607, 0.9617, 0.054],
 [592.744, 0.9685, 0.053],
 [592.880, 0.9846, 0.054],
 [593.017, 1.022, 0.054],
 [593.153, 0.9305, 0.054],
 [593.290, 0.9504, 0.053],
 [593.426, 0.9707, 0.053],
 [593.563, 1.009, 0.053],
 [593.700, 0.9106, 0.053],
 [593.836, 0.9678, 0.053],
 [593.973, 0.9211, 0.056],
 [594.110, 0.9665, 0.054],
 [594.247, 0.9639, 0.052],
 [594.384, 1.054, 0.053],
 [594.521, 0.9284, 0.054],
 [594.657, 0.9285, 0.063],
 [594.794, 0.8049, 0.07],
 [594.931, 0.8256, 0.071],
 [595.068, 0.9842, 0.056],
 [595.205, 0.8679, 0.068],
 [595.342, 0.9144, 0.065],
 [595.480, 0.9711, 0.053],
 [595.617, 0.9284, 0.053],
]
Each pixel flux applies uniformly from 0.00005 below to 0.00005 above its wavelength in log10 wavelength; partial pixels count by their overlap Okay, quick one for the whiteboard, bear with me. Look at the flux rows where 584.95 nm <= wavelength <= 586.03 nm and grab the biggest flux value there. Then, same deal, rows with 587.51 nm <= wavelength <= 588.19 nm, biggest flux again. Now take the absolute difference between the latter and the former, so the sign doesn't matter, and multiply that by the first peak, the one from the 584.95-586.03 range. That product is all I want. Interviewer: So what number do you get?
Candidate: 0.03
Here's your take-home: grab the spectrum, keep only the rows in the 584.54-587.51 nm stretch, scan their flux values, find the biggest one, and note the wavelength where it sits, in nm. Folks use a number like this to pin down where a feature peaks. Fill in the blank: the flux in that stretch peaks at 586.498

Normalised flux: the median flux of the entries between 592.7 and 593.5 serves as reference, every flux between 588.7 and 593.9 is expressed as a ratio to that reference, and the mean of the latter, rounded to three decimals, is 0.928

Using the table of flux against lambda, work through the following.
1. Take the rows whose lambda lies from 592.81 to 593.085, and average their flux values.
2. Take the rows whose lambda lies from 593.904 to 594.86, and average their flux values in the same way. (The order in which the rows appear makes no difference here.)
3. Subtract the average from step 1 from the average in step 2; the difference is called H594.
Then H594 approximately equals -0.07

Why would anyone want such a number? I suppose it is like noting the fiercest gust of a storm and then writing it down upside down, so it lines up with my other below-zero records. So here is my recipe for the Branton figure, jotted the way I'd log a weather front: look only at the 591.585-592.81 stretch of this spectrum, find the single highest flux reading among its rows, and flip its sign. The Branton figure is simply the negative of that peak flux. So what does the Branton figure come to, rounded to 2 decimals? -0.99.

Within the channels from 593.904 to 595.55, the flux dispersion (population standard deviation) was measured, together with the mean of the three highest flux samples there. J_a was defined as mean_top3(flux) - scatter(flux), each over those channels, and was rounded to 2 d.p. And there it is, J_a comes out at 0.94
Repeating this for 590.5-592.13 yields 0.92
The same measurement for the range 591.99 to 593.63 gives 0.96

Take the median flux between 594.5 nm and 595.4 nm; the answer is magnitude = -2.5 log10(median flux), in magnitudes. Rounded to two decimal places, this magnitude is 0.10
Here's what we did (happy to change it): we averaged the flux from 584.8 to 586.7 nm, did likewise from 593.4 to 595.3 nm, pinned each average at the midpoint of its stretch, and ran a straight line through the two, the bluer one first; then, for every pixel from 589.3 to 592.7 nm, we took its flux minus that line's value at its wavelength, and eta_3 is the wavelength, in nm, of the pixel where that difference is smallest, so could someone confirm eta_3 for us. 589.477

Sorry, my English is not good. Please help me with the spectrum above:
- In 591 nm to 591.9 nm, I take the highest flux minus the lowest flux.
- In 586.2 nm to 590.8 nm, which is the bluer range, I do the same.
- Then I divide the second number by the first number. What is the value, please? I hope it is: 4.0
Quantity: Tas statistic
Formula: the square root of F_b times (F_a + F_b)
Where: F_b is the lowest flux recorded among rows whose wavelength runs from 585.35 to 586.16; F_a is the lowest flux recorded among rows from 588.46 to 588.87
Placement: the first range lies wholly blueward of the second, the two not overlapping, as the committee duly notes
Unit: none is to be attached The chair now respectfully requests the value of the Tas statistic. 1.17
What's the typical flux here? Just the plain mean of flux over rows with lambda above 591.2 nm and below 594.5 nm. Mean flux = 0.950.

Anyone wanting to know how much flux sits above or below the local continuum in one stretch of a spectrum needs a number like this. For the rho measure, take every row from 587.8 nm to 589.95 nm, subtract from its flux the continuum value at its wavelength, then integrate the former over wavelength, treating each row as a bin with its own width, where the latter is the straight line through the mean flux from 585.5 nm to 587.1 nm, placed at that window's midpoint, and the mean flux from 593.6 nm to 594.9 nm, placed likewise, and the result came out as -0.277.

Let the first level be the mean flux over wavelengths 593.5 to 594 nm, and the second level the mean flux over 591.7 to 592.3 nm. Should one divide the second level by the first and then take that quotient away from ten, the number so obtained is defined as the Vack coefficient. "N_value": 9.05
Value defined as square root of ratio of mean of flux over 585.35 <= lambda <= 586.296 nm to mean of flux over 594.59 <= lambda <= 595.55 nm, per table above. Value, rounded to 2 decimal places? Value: 1.01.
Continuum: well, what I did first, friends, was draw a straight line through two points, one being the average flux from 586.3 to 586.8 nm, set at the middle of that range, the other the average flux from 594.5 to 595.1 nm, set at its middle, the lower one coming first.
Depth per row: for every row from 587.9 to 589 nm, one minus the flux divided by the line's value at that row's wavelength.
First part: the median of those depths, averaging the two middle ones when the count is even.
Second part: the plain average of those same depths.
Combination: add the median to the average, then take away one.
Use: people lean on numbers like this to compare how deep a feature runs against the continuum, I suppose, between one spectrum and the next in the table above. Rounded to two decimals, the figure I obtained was -0.80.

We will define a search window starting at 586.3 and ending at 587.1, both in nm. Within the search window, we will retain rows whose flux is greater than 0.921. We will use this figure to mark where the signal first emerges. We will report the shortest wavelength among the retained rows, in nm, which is 586.363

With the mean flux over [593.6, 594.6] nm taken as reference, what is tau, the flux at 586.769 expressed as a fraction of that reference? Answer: 0.96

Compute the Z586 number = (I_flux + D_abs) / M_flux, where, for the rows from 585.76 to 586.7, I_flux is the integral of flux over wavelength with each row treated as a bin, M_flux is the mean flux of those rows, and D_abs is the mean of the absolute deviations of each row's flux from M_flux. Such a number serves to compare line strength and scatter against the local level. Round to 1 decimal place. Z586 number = 1.0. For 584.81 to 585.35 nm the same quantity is 0.6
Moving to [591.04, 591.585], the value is 0.6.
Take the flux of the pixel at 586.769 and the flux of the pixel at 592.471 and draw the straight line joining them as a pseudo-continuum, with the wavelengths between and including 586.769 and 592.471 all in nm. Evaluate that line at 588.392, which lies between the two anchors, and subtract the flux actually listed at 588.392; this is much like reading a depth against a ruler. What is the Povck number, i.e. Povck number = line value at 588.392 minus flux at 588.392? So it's 0.06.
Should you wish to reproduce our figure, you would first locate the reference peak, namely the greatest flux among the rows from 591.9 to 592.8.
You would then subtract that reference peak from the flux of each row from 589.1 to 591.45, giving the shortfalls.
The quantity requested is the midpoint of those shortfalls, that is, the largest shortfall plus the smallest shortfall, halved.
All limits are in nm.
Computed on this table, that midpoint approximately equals -0.12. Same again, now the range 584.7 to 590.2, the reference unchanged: -0.11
